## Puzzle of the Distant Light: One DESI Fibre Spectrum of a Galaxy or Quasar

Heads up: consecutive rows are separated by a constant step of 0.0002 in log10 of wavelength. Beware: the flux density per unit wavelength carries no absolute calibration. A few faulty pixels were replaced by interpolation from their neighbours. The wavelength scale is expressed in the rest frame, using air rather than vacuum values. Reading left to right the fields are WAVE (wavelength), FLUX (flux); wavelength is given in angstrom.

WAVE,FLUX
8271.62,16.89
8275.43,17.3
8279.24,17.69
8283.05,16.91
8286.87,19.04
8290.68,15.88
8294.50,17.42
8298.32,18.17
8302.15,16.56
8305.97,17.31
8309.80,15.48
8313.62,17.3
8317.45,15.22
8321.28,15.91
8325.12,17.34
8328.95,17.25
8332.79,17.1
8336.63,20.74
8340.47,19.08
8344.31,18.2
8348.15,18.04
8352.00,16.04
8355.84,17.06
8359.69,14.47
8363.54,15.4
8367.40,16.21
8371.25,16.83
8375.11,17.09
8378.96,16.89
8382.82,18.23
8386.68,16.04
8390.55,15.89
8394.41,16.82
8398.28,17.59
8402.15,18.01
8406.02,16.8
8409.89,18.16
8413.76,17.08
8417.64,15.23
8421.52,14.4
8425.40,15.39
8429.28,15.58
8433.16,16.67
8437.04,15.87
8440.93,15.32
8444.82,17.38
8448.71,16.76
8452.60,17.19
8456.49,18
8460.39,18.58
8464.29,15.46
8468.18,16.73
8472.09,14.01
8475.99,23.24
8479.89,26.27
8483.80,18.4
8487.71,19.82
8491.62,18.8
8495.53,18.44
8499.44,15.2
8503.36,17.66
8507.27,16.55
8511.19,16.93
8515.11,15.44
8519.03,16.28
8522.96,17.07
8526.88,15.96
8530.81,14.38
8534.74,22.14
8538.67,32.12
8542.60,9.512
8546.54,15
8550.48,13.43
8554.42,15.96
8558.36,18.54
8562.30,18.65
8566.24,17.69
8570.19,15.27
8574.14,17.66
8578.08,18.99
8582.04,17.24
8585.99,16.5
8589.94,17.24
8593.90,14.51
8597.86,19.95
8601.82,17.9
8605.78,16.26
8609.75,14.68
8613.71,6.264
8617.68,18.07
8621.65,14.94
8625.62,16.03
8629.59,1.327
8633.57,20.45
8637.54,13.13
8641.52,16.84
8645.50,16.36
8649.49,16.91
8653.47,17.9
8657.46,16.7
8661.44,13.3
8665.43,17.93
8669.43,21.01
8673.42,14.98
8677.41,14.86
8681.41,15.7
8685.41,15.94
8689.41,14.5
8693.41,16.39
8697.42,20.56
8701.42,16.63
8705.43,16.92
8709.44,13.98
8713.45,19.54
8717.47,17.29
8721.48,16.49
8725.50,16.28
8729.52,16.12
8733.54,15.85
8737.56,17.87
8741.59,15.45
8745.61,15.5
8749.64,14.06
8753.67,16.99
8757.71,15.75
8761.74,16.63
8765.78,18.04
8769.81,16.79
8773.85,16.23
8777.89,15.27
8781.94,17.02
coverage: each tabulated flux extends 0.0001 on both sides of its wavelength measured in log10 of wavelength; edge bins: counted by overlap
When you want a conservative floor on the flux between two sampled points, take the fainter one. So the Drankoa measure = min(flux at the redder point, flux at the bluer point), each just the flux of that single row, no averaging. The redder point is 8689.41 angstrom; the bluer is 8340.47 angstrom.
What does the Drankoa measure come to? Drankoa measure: 14.5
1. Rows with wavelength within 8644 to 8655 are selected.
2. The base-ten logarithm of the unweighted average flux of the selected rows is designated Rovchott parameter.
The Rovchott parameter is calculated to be 1.232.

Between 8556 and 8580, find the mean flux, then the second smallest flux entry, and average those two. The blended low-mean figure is 17.7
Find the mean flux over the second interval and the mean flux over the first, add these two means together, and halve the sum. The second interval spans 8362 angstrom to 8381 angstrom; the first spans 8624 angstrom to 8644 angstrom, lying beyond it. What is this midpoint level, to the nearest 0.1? 15.0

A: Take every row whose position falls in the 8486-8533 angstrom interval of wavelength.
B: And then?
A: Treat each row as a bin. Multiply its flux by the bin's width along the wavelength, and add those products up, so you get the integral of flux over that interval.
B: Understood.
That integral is 794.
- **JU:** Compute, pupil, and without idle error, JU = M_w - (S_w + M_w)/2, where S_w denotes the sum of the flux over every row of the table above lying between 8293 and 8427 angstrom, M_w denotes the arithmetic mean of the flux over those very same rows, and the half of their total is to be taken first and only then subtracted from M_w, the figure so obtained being -287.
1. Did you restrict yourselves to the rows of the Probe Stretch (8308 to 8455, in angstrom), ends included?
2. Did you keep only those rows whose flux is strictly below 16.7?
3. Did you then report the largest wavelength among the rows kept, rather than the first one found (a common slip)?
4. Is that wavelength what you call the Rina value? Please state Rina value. 8440.93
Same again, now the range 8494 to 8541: 8530.81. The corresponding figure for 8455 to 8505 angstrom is 8499.44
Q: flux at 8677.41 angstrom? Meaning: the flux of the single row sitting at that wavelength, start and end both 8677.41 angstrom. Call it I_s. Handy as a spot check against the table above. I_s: 14.86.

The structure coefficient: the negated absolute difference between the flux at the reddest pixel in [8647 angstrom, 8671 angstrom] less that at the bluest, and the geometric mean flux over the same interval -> -13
